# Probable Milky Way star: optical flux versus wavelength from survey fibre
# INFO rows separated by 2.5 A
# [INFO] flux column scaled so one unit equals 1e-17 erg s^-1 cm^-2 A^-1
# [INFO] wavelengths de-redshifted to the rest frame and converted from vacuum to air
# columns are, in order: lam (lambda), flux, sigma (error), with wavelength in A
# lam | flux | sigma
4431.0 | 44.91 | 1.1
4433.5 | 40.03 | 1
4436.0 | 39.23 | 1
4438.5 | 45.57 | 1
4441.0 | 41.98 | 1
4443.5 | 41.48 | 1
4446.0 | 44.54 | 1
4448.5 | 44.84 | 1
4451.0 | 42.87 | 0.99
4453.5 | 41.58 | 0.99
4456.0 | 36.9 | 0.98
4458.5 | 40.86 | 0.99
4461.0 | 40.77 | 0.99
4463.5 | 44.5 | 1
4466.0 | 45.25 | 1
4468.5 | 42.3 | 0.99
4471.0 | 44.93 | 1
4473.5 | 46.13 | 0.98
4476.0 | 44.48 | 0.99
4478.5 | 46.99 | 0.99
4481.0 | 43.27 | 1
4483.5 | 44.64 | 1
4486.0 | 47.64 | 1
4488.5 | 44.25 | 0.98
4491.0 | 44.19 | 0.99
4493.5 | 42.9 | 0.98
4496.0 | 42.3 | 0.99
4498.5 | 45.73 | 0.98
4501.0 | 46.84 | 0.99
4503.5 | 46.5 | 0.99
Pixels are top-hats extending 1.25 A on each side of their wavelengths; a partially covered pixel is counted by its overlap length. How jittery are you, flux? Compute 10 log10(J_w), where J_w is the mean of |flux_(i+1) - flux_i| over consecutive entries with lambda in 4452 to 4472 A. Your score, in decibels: 4.3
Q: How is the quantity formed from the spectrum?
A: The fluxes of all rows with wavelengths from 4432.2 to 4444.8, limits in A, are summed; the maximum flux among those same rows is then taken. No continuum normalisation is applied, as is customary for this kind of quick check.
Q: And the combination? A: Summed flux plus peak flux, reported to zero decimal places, 254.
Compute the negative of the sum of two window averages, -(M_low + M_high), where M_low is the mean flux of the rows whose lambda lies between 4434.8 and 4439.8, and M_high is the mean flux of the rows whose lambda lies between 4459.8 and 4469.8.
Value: -86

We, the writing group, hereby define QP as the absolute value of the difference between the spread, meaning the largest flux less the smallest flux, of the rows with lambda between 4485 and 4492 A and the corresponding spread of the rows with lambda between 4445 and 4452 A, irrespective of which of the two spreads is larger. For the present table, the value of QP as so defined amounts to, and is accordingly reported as 1.5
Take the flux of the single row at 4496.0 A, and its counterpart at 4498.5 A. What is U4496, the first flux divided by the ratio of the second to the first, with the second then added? 85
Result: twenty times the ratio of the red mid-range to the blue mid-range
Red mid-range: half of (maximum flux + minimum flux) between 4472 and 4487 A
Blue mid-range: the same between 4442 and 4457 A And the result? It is 22.2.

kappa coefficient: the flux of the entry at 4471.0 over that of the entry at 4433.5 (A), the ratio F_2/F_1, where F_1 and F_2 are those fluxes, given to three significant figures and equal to 1.12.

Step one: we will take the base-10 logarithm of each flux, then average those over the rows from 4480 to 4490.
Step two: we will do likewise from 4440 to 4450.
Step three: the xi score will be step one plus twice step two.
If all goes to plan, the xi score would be 4.92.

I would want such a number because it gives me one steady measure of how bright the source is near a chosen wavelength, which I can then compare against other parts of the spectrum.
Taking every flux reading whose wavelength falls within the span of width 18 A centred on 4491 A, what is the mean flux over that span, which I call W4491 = 44.5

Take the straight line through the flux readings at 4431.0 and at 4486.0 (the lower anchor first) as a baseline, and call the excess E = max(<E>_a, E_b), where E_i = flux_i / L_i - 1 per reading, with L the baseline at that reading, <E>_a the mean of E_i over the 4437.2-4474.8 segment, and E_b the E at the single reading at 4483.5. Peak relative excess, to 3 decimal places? -0.061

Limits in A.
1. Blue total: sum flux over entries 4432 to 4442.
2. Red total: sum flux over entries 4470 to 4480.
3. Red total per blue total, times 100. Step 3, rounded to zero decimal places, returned 109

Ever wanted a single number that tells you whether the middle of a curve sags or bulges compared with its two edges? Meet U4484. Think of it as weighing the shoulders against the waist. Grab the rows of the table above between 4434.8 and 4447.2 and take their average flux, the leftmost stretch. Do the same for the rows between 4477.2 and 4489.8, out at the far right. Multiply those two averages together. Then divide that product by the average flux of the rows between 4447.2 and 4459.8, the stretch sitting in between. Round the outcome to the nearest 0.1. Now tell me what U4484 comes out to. 46.6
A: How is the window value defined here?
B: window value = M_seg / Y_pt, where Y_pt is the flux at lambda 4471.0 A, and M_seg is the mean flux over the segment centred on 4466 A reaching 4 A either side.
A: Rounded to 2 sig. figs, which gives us 0.98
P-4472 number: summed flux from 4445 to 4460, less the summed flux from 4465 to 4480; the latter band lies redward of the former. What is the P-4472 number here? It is -18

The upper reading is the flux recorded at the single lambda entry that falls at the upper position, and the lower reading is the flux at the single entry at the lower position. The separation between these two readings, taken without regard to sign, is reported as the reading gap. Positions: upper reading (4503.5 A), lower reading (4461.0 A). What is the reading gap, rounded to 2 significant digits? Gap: 5.7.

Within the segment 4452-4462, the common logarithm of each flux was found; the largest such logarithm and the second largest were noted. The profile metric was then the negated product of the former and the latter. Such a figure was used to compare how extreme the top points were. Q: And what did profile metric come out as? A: -2.61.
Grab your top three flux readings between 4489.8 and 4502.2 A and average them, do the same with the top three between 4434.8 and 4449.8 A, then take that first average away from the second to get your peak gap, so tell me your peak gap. -0.6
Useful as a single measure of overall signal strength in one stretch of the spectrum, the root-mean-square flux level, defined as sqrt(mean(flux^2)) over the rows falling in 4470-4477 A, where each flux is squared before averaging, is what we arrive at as 45.2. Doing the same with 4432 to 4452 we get 42.6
